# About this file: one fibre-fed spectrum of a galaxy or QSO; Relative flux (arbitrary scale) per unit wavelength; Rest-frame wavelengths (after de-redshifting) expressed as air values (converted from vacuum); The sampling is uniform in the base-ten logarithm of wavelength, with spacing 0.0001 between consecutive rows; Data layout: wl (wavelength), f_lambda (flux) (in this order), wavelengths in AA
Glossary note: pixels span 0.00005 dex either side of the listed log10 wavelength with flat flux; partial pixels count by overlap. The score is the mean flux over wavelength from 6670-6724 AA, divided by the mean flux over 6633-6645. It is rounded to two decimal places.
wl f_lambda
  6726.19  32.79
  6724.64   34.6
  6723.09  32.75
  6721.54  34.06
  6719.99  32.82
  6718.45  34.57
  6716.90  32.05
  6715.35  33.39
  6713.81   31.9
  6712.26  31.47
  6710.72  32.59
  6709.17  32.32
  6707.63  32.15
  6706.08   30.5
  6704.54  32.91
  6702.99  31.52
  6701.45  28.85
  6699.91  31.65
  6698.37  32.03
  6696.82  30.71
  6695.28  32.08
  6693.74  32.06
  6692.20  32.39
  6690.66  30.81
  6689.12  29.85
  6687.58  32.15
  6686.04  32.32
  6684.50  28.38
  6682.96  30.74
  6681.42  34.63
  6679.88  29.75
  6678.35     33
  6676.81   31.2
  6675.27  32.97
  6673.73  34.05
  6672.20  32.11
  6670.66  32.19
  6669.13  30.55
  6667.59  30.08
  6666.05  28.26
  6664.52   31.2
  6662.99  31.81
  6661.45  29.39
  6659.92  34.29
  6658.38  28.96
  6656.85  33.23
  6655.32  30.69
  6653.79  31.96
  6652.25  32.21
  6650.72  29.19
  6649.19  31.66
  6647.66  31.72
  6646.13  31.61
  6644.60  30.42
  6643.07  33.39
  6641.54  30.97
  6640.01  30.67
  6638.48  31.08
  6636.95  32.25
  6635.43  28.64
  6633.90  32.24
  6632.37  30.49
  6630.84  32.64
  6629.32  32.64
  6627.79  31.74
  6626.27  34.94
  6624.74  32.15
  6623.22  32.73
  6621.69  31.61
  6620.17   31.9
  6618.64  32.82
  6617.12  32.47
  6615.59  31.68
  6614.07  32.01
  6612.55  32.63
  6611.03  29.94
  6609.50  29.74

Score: 1.02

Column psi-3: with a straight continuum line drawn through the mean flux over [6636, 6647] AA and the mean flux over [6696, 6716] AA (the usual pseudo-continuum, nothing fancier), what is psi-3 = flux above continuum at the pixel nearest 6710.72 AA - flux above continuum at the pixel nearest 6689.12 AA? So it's 2.7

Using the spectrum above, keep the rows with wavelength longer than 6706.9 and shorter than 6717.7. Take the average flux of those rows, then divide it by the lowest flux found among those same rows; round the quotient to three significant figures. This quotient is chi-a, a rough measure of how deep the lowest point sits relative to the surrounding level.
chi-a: 1.03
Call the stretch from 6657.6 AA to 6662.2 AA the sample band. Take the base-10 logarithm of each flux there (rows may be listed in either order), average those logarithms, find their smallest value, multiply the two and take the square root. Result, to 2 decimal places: 1.48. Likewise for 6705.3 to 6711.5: 1.49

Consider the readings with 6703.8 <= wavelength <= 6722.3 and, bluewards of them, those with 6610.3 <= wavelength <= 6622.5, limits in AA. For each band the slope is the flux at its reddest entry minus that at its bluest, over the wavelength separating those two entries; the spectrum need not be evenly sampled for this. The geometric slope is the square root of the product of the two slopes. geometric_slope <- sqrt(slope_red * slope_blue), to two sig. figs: 0.10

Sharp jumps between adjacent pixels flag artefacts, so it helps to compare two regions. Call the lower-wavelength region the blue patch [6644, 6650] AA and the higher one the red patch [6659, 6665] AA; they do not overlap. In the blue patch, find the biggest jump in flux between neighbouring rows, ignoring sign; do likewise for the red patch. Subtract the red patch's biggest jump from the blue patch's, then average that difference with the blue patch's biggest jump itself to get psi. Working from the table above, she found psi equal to -1.3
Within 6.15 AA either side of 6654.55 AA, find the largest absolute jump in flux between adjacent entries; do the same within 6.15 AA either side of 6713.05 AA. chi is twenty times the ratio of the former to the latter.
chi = 42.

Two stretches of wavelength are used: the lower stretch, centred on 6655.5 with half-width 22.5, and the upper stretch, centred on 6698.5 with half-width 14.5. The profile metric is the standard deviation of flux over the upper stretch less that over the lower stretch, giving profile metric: -0.28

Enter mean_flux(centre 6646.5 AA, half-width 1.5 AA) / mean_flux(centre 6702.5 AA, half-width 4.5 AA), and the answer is 1.01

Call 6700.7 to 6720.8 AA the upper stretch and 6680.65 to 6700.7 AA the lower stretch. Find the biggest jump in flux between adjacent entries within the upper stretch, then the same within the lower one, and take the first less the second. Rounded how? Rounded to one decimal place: -1.3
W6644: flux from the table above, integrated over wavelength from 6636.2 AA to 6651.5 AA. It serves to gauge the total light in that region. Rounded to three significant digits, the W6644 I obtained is 479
